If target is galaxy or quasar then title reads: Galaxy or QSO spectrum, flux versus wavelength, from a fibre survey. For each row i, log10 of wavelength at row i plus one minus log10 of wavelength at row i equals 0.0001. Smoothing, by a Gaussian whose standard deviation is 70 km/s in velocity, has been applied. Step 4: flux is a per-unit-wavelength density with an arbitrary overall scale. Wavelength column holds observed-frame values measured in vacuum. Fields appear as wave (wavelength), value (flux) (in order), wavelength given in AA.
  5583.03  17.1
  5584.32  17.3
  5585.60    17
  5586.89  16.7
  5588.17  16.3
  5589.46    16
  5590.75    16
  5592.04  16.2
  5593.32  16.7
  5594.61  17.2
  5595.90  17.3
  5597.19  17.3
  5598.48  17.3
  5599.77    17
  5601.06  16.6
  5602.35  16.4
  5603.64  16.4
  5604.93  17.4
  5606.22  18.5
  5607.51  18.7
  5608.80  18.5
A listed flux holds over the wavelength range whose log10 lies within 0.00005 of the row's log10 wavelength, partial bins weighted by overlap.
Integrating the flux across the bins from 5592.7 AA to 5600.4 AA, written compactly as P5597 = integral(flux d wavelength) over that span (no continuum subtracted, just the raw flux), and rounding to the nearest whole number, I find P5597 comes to 132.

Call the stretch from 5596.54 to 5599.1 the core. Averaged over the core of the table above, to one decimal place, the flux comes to 17.3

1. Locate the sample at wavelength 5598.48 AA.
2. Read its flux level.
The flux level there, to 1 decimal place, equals 17.3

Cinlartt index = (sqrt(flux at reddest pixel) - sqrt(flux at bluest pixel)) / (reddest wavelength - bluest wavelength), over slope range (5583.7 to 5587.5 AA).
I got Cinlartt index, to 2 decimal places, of -0.03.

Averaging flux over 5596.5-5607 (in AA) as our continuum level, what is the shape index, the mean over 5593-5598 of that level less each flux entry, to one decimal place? 0.0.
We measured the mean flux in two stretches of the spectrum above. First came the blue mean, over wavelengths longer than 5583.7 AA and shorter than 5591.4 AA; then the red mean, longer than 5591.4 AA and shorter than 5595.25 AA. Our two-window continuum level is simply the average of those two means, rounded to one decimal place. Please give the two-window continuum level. 16.6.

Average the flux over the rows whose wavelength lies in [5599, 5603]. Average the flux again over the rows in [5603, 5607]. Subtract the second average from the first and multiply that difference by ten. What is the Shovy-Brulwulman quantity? -8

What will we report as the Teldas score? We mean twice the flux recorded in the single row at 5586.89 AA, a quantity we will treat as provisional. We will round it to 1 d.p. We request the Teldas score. 33.4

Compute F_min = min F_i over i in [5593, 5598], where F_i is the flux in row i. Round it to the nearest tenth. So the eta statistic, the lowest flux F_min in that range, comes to 16.7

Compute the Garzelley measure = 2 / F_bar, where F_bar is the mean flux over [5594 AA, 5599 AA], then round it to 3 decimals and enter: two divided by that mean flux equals 0.116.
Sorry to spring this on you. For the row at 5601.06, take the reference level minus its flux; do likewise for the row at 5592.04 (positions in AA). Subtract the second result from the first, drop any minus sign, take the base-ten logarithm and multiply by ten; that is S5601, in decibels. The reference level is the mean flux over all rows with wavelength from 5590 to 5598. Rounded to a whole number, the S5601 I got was -4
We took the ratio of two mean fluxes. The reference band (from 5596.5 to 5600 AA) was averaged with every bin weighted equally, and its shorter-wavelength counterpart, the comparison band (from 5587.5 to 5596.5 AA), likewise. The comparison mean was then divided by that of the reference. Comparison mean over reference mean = 0.961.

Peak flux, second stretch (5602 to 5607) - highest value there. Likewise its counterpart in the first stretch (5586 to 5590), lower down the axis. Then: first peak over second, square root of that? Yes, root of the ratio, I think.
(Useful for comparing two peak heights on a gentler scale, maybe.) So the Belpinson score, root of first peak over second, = 0.95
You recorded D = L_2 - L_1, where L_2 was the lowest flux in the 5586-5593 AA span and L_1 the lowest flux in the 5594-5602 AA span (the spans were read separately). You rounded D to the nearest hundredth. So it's -0.60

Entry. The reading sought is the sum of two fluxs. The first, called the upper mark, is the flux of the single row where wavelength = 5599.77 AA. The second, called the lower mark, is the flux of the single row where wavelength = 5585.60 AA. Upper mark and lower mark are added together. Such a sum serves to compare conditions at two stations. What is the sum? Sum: 34.0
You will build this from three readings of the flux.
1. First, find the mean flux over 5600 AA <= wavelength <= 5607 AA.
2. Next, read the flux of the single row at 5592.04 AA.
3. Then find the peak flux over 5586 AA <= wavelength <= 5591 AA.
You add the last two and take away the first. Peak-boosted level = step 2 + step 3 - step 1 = 15.8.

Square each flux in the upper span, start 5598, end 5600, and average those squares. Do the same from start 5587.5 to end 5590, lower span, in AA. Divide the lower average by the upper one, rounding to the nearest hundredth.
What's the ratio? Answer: 0.89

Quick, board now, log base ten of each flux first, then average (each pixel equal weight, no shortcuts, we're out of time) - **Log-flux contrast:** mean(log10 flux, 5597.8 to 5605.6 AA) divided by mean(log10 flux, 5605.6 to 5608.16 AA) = 0.97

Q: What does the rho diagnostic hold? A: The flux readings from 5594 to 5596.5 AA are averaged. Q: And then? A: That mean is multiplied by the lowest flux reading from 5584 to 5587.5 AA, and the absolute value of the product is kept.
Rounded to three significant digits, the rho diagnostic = 288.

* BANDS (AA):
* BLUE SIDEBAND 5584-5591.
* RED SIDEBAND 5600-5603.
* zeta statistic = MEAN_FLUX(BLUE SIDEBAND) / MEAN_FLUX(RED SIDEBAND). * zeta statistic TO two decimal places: 1.00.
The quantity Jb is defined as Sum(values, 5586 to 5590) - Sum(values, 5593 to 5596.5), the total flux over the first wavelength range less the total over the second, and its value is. -2.2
